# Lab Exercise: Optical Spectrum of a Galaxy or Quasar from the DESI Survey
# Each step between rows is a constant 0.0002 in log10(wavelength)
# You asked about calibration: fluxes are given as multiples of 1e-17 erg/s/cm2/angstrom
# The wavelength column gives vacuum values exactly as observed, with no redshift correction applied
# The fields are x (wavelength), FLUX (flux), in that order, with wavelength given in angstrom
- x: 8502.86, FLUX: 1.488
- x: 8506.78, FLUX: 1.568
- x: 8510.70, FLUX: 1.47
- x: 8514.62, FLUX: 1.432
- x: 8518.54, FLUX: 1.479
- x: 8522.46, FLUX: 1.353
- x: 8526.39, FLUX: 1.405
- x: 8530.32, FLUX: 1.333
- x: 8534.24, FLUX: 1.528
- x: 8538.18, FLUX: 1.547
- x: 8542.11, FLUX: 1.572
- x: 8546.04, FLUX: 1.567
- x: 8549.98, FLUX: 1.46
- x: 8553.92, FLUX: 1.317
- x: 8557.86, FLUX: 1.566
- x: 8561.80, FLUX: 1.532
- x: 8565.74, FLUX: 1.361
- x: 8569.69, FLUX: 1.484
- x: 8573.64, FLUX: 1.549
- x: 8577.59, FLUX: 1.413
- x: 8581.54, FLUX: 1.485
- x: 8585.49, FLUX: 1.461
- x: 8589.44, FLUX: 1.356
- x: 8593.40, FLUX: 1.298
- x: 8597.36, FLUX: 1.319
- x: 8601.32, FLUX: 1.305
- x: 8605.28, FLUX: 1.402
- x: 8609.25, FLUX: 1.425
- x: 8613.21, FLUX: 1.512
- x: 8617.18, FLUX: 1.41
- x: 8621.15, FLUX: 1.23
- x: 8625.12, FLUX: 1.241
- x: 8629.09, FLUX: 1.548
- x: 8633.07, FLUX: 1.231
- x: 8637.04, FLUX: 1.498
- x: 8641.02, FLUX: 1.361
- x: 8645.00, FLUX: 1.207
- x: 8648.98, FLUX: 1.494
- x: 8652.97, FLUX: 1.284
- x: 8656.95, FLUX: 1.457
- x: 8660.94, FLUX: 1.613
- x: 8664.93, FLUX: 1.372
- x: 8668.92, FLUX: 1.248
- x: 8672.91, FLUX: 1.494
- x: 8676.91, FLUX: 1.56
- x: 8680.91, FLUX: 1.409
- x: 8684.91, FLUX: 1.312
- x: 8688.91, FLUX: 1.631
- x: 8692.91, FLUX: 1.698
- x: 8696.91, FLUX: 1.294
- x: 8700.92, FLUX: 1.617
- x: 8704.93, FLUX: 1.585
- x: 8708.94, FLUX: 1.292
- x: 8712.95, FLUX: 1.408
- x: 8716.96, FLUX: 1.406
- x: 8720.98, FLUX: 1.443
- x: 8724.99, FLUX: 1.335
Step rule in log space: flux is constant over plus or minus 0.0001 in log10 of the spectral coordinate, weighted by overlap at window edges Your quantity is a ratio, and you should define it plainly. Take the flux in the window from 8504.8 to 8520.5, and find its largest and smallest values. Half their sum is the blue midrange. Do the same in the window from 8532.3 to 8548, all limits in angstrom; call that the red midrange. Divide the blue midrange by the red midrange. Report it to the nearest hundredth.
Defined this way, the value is 0.97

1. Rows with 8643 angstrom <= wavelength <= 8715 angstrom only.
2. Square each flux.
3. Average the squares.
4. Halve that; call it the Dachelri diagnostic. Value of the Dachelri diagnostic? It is 1.05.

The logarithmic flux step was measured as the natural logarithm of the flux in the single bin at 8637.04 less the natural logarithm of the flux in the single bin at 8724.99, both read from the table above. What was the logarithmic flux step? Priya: 0.12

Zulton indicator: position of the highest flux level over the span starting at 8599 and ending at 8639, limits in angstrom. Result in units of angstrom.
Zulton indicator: 8629.09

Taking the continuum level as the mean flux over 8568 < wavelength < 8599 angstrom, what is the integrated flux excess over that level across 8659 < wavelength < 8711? 2.6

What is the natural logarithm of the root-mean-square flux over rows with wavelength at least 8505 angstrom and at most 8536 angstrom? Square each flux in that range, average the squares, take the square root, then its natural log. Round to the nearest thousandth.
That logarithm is 0.370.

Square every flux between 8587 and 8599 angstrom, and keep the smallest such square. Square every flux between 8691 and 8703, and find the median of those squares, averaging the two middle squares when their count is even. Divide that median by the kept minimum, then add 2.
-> 3.55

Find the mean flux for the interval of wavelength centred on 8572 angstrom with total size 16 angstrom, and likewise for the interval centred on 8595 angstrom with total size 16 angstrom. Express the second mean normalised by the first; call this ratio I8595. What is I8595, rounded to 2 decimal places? 0.91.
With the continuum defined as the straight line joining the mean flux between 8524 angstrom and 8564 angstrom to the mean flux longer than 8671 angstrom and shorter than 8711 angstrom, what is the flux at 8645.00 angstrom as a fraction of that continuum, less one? -0.19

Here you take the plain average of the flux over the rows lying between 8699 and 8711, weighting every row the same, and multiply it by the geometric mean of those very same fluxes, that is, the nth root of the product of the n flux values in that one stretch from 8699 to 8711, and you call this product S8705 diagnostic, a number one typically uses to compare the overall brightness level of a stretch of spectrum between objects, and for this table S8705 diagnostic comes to 2.23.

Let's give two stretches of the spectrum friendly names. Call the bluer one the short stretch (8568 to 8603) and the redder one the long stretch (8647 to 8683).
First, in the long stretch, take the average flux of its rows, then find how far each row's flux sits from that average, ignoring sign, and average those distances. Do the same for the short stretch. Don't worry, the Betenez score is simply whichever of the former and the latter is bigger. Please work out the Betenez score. 0.096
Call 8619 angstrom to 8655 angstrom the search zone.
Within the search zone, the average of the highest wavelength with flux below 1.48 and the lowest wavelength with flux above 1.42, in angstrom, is 8641.0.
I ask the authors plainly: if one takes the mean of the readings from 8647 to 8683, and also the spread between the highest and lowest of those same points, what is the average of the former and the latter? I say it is 0.901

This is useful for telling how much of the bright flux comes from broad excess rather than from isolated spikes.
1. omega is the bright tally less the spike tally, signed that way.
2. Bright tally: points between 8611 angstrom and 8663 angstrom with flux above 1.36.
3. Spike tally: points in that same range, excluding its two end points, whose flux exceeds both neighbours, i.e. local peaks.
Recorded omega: 5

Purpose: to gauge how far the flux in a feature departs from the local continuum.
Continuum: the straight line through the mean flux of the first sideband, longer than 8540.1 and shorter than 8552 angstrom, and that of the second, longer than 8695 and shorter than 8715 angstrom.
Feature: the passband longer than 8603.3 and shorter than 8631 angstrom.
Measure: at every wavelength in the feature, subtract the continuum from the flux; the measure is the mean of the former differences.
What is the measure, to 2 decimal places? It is -0.10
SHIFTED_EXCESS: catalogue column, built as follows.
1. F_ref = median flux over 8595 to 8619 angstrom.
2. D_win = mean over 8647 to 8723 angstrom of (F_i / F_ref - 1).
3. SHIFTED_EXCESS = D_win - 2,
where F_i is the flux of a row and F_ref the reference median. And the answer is -1.97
